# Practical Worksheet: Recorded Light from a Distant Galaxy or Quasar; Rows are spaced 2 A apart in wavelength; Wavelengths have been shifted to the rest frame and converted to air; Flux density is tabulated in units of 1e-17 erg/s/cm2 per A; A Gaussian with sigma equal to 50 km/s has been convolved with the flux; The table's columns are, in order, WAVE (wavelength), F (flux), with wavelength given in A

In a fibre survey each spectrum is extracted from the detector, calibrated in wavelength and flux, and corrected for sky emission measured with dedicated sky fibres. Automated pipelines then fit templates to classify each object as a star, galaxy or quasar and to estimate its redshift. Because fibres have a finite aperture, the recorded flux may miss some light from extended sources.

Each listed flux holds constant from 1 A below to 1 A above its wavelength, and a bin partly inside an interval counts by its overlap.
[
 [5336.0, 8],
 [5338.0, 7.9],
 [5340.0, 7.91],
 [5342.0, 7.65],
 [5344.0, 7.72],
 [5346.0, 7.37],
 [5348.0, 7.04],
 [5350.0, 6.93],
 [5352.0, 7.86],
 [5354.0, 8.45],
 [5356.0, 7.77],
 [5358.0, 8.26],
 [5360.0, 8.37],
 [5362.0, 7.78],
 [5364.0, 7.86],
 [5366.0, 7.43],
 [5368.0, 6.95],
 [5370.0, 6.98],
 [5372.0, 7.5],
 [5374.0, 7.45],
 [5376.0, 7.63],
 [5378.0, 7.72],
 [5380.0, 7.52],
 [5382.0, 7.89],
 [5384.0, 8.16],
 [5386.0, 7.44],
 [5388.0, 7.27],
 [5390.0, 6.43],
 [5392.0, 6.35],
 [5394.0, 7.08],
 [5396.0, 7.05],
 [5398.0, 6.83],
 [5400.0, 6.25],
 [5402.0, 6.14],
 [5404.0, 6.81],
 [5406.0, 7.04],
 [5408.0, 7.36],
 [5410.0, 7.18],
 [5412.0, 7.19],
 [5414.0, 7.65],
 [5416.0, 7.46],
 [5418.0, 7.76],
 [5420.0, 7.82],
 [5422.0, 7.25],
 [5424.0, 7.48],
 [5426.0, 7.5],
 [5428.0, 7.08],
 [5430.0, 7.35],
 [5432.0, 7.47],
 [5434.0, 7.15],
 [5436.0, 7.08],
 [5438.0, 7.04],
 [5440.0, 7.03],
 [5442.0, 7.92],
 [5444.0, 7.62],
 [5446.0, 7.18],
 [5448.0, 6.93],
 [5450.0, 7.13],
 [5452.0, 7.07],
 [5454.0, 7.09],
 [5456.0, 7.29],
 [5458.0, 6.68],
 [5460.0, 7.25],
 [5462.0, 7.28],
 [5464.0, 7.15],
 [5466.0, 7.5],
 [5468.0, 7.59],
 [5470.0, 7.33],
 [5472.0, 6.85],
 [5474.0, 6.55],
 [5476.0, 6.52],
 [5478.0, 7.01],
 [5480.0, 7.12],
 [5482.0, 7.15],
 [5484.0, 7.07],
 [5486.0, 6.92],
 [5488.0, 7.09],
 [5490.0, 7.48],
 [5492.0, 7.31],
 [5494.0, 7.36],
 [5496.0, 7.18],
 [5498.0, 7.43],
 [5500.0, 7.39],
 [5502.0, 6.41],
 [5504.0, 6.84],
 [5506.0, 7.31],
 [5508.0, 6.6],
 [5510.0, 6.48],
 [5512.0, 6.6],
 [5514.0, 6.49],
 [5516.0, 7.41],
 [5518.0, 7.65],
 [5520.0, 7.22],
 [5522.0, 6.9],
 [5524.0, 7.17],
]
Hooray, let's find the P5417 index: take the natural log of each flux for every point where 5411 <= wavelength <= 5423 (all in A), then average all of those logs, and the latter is 2.02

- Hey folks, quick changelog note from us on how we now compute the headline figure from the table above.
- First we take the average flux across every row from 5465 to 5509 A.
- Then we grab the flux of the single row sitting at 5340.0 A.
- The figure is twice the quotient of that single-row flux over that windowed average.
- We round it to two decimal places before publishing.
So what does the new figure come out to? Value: 2.23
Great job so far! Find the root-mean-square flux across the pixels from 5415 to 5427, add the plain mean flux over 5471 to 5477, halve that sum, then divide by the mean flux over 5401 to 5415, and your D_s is 1.01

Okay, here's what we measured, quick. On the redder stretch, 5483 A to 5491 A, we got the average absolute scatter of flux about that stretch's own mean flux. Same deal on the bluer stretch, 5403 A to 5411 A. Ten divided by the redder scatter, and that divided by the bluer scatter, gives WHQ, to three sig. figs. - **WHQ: 341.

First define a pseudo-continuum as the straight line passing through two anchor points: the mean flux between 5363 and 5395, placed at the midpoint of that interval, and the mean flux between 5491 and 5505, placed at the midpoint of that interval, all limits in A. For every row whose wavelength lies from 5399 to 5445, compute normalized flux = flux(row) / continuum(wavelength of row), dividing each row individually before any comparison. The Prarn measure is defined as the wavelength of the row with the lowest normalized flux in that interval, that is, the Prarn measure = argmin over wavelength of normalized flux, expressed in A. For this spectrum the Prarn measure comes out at 5402.0 A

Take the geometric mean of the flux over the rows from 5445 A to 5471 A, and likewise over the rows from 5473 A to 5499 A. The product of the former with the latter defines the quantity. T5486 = 50.9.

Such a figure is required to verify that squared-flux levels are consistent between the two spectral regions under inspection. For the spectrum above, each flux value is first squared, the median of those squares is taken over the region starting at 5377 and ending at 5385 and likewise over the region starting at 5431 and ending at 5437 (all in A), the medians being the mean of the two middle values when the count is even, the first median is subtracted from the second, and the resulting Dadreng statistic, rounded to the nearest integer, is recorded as -10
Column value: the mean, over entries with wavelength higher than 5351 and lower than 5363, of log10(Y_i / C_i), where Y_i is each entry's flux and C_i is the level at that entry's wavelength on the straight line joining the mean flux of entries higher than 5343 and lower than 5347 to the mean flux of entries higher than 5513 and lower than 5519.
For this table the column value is 0.031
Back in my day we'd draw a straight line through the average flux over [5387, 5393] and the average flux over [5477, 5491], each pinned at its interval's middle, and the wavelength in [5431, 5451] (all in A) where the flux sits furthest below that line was 5448.0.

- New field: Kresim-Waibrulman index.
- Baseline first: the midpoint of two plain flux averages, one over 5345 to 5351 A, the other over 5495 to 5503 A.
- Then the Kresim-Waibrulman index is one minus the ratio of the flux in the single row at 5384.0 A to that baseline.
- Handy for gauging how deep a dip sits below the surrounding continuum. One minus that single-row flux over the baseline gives -0.15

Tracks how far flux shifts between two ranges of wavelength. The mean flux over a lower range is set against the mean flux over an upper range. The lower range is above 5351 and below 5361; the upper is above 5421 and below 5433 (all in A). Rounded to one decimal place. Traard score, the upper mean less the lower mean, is -0.8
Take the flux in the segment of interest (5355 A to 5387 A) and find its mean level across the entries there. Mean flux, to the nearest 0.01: 7.67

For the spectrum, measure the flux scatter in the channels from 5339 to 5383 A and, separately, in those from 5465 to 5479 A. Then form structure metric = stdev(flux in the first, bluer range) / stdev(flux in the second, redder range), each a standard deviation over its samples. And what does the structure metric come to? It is 1.0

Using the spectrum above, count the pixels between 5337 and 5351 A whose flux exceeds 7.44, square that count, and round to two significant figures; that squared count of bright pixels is 16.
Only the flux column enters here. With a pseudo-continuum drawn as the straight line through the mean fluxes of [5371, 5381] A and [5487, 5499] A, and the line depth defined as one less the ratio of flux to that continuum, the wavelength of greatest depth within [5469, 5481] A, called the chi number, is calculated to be 5476.0 A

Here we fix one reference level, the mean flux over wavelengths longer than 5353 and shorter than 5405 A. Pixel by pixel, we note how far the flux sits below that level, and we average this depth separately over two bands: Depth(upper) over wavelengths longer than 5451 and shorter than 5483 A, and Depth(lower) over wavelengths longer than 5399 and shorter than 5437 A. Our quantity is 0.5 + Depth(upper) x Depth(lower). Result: 0.54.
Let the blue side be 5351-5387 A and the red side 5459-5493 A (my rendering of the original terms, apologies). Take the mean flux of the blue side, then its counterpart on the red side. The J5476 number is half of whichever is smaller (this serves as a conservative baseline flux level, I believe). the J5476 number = 3.56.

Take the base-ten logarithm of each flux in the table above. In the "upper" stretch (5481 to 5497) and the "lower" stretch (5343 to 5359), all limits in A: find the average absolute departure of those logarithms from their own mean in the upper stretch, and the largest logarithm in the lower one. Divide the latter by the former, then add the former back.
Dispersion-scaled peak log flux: 109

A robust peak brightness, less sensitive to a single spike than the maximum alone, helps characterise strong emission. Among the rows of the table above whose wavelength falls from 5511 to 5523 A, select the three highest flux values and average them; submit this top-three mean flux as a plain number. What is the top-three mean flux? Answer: 7.43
